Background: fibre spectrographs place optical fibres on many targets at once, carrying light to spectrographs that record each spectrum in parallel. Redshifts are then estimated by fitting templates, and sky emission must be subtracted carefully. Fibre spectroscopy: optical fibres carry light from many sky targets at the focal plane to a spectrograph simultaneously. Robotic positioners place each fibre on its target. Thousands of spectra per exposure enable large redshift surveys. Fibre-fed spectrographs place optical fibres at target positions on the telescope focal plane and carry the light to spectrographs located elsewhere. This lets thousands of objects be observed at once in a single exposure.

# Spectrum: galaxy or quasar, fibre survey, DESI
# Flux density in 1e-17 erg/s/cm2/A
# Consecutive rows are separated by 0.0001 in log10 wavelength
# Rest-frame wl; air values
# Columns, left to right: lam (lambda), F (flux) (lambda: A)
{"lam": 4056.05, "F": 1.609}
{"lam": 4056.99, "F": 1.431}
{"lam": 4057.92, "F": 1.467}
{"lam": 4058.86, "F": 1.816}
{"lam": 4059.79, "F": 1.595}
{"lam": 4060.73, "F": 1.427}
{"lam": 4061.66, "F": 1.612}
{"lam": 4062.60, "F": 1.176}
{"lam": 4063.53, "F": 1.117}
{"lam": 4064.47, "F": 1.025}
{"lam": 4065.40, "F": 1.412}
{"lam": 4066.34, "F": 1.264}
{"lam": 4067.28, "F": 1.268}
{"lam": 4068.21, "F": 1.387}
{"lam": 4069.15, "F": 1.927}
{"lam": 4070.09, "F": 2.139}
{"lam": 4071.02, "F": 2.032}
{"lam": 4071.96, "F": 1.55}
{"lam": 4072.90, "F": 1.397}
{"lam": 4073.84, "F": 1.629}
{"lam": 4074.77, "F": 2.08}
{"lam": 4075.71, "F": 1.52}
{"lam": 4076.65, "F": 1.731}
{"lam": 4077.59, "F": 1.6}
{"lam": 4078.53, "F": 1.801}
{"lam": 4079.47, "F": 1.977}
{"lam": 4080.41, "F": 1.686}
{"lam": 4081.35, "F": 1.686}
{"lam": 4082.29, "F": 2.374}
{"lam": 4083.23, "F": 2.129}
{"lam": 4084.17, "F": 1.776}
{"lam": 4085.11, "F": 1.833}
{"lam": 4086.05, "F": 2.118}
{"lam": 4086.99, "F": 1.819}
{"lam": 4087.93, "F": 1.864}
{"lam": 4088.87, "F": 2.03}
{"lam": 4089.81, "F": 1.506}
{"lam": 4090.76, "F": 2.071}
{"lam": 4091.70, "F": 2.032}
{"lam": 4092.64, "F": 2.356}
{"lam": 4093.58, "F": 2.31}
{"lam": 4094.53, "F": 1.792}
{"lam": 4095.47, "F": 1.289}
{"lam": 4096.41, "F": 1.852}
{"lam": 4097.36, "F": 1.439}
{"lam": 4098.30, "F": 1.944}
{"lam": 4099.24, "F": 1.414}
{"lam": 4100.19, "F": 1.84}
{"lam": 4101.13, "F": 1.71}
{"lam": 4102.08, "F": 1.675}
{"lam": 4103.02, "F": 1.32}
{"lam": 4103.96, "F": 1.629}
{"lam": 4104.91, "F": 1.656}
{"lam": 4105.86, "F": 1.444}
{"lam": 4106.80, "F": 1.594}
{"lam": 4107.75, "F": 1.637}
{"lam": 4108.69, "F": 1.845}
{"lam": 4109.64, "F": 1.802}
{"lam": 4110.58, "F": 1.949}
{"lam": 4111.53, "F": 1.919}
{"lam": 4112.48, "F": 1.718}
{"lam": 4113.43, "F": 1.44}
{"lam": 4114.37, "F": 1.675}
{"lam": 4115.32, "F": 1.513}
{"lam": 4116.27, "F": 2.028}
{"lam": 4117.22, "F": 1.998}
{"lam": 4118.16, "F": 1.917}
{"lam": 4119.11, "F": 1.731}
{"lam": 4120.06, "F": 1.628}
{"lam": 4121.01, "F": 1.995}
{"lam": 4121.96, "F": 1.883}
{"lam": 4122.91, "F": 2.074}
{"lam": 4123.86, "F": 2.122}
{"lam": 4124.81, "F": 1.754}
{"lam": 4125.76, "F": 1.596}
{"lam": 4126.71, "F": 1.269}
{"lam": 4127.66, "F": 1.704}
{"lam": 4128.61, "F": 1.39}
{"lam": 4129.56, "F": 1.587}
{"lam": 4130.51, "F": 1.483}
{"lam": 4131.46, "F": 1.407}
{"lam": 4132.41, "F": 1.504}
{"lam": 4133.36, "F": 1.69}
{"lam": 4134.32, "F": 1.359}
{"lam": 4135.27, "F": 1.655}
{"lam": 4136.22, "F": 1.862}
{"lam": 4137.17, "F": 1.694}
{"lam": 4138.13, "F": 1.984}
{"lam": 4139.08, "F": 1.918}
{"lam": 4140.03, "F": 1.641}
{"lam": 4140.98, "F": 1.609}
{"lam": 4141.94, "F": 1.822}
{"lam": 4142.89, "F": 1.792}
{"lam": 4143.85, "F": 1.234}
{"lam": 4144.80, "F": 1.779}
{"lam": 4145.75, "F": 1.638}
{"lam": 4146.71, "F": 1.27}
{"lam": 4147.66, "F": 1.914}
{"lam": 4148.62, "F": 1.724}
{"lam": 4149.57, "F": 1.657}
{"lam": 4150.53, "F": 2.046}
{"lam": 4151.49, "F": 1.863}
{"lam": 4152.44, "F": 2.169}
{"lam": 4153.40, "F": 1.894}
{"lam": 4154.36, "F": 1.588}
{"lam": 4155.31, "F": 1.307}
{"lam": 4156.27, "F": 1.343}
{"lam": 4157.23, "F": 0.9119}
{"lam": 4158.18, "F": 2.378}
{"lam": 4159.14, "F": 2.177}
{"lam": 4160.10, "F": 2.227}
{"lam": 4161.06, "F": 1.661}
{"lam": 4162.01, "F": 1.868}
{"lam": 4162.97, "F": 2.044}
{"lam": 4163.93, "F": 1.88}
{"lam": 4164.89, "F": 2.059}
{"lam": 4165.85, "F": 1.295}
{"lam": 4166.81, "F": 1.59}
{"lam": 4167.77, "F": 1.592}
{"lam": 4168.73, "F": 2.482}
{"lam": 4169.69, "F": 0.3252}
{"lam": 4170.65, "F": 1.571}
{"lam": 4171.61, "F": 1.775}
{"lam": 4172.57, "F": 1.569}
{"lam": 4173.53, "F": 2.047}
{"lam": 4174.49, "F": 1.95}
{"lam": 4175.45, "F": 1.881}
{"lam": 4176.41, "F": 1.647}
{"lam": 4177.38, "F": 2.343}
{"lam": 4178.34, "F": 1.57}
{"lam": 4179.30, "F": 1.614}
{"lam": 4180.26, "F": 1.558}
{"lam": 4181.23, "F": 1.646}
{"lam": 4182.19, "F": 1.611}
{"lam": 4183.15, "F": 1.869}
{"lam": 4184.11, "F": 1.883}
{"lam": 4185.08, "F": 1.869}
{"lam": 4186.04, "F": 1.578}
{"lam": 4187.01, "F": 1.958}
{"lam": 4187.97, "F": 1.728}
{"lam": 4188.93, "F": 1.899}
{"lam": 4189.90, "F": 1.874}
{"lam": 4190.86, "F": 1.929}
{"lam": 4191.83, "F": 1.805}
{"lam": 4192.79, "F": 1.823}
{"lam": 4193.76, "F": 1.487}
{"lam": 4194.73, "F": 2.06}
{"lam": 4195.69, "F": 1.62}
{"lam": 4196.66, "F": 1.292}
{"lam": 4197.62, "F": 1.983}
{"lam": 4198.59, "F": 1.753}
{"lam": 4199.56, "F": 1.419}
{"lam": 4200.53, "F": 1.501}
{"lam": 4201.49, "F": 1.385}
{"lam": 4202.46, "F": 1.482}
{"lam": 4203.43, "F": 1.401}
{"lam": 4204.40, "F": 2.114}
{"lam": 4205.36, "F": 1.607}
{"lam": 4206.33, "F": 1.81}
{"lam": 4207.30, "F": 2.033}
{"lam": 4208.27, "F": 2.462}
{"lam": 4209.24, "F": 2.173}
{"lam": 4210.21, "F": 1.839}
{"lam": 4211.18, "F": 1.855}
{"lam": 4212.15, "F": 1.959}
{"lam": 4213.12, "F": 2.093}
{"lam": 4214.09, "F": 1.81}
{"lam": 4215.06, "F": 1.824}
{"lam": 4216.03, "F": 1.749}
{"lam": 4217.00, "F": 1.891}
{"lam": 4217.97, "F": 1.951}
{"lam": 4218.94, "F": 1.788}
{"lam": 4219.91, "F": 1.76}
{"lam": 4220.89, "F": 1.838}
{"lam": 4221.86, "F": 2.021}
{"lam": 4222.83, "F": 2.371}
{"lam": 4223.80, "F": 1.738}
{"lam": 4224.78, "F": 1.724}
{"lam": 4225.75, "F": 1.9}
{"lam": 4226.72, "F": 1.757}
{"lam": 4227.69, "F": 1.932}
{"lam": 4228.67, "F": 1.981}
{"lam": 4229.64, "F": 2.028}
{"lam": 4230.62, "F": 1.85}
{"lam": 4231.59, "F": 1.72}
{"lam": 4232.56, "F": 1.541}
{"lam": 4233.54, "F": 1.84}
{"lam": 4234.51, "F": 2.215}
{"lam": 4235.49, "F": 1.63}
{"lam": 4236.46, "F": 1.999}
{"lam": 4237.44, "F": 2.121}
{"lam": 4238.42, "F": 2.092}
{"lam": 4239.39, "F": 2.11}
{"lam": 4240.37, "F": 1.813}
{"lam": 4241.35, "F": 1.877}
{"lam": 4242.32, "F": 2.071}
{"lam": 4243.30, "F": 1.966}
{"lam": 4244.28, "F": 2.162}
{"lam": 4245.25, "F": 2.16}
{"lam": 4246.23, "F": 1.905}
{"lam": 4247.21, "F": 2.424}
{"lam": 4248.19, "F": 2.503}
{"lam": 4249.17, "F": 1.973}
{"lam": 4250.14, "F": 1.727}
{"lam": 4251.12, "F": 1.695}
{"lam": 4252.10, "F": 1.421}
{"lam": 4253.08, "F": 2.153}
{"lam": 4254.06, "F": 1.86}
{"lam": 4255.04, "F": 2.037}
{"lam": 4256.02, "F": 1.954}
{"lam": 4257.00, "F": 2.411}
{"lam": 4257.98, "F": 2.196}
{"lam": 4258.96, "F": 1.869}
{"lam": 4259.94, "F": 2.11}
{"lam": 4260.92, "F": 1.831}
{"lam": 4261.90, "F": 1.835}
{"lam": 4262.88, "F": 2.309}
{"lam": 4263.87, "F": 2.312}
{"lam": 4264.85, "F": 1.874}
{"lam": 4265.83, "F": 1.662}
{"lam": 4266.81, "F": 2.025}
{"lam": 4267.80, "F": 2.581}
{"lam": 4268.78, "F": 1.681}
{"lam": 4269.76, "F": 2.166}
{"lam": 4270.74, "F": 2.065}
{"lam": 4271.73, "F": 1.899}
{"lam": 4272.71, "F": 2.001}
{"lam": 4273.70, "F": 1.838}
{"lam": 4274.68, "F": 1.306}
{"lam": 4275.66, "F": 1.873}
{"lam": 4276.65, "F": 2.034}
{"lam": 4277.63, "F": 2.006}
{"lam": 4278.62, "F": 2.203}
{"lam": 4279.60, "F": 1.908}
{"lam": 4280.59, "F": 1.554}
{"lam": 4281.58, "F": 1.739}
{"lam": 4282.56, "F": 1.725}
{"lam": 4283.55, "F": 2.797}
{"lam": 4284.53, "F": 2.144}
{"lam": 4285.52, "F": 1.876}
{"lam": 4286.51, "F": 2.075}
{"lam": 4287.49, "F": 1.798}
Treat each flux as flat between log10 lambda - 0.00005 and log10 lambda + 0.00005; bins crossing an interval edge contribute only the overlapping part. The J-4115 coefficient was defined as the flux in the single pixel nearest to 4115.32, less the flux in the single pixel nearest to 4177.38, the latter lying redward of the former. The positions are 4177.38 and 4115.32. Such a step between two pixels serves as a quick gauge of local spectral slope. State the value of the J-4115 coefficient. -0.8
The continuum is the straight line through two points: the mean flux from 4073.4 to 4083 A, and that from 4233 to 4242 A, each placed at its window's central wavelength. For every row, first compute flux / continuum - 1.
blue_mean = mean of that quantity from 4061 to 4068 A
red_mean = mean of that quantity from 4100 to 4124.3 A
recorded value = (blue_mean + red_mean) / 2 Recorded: -0.17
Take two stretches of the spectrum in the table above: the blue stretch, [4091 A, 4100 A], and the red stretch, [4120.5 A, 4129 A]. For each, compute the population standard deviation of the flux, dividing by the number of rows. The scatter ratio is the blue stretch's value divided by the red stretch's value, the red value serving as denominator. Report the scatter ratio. 1.3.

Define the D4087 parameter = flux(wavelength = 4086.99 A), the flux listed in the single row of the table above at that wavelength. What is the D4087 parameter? 1.819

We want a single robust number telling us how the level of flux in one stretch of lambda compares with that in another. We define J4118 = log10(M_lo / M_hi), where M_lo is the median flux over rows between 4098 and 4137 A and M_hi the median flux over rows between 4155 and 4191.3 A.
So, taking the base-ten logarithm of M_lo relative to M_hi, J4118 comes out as -0.036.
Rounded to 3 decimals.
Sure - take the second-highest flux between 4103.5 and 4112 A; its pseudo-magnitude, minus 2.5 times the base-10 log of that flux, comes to -0.708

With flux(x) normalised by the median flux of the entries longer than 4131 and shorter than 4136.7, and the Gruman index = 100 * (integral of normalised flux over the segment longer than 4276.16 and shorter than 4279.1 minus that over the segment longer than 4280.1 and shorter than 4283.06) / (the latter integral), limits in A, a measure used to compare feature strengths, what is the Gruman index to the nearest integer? 24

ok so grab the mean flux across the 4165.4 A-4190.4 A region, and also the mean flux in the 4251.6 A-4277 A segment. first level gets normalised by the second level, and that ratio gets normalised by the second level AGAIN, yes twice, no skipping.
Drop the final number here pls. 0.442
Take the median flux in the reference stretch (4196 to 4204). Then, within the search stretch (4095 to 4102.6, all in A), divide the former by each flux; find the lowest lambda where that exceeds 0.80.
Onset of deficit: 4095.47 A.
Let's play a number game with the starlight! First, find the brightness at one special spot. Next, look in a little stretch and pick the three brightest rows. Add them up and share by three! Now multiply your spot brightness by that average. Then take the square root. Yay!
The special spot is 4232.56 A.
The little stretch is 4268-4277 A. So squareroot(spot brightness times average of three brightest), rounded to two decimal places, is 1.79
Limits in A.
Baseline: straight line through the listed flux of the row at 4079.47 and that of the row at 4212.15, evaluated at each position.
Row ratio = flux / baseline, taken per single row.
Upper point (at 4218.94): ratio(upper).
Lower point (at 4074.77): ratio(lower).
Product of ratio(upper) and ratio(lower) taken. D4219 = 1.0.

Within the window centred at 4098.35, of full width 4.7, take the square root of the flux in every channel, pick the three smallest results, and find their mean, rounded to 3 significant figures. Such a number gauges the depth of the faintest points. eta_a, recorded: 1.25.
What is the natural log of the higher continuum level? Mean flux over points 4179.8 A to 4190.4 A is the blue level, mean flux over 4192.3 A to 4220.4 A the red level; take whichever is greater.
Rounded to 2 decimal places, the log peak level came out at 0.58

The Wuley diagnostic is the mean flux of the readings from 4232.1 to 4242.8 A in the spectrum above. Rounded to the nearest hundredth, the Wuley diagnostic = 1.94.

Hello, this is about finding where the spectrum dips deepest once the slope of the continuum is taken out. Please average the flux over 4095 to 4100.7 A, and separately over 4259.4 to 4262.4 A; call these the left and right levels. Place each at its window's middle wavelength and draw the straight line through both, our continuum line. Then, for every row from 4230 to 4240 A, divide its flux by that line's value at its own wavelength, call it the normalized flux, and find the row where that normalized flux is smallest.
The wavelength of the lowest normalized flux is 4232.56 A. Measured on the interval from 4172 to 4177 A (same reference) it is 4172.57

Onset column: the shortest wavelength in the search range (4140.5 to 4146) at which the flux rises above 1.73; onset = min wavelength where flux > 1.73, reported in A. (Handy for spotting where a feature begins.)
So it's 4141.94 A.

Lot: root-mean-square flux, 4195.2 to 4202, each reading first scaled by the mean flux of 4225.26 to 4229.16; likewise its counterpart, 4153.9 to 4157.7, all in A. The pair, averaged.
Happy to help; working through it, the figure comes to 0.76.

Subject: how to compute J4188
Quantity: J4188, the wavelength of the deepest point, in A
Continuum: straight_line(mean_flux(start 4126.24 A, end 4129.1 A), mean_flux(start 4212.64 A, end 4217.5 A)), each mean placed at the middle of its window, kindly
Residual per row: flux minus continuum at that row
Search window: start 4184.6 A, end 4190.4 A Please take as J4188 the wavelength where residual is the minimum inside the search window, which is 4186.04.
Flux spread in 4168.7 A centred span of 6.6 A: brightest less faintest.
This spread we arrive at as 2.2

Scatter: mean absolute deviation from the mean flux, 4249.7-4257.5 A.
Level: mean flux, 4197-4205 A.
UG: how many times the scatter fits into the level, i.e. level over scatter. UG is 7.0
